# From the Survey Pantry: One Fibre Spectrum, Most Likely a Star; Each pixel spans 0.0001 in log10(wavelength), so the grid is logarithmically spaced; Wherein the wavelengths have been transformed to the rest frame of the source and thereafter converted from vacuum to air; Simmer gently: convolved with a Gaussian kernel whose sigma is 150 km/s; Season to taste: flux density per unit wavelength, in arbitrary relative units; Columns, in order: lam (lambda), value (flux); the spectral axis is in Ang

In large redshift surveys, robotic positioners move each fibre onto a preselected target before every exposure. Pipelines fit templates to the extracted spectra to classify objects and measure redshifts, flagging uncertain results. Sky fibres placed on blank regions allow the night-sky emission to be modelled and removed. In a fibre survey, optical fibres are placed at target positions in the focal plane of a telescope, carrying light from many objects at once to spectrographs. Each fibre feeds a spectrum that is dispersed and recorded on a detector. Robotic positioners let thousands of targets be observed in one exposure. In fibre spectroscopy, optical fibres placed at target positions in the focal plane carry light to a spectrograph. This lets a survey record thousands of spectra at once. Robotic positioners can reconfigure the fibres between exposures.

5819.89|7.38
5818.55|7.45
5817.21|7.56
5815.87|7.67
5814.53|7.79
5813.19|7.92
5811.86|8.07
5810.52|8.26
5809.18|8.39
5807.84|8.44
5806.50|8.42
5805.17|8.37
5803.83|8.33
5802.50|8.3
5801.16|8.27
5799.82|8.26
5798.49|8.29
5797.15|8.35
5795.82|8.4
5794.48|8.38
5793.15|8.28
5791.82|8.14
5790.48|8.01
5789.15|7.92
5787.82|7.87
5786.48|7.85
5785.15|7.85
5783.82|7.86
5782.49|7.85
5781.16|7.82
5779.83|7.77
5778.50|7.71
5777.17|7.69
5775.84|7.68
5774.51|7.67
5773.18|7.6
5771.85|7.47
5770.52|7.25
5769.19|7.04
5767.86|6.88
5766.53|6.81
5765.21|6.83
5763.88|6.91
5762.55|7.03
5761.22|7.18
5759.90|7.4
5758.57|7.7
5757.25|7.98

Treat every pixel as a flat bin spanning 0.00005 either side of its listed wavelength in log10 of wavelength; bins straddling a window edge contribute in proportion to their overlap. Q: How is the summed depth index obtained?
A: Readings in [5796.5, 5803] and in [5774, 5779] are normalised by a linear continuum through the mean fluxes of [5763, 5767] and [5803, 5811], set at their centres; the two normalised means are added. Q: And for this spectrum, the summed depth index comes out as 2.08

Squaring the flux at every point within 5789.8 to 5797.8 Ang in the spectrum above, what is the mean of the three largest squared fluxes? 70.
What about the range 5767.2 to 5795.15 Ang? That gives 68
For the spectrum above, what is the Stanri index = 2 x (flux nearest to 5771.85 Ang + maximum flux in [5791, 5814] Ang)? 31.8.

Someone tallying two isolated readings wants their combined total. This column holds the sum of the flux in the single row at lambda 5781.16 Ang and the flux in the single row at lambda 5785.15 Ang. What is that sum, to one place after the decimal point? 15.7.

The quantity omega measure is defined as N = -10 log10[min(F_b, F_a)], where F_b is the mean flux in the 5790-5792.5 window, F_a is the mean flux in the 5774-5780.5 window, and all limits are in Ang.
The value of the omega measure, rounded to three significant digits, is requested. -8.87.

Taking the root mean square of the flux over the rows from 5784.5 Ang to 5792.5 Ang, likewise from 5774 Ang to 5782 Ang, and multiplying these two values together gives 61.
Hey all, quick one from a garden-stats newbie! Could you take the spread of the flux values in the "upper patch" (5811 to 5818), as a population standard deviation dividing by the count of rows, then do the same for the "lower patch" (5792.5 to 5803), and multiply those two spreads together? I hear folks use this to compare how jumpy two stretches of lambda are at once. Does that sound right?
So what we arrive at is 0.0089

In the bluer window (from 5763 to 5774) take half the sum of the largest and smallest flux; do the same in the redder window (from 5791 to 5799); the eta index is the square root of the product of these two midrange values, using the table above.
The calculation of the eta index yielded 7.7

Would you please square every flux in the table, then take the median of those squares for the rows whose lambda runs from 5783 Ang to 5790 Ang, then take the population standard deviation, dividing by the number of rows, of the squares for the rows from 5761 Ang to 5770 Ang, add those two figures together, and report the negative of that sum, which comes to -64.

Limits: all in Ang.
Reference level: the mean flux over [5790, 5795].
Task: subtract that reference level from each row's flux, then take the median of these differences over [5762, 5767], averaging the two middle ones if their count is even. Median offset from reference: -1.3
